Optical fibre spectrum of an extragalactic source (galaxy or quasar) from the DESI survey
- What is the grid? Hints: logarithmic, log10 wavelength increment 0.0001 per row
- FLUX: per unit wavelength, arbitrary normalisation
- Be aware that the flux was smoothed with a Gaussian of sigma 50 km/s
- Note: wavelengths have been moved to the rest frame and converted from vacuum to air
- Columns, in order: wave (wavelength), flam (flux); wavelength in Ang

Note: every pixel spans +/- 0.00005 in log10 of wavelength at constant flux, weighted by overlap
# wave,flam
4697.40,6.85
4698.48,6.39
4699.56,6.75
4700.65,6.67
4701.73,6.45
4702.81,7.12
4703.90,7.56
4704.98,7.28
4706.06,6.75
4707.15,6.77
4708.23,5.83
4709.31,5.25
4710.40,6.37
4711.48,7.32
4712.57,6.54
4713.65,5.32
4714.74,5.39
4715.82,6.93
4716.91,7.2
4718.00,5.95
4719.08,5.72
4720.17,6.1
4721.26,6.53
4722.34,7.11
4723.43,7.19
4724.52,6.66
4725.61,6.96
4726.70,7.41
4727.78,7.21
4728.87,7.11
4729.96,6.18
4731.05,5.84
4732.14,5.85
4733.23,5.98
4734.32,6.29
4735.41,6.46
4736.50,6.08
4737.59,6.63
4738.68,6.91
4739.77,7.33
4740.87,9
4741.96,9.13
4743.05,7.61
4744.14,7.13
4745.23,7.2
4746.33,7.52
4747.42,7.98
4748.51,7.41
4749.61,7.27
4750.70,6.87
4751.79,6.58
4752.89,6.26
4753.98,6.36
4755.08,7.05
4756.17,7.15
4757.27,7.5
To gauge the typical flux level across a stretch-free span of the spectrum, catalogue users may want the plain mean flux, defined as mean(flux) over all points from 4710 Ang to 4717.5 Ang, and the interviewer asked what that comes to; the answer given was 6.4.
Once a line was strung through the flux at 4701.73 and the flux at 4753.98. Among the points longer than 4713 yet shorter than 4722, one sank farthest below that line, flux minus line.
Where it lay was 4713.65 Ang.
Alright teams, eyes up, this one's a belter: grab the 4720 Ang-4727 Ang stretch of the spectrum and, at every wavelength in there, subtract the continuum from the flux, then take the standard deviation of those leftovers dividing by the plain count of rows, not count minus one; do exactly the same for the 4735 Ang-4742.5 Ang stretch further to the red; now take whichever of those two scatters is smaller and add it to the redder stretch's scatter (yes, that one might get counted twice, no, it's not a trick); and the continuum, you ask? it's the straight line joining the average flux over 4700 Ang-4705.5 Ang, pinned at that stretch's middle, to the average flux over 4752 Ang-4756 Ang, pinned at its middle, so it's 1.6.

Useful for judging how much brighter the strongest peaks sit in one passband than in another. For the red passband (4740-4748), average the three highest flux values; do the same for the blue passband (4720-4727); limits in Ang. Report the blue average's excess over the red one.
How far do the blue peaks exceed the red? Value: -1.5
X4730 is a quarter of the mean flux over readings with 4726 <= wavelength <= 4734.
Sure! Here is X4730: 1.63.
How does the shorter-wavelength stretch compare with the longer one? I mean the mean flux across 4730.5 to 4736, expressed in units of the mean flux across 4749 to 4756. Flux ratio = 0.90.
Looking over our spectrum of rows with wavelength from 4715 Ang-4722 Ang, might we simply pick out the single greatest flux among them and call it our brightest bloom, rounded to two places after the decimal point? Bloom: 7.20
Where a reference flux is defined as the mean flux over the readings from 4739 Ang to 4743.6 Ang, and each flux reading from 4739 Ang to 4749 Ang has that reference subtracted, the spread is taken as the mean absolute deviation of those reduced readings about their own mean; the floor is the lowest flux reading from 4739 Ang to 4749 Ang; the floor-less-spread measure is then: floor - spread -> 6.5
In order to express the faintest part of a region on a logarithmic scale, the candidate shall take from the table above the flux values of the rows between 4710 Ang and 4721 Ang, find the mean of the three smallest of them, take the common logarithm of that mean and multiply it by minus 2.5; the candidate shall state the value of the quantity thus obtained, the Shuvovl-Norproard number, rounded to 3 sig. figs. -1.85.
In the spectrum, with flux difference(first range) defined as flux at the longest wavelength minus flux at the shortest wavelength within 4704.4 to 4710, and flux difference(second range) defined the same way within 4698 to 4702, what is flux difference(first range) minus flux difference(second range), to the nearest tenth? -2.1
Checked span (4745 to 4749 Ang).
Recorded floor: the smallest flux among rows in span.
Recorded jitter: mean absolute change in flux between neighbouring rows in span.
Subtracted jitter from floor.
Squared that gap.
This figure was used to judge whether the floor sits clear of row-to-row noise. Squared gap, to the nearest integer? 46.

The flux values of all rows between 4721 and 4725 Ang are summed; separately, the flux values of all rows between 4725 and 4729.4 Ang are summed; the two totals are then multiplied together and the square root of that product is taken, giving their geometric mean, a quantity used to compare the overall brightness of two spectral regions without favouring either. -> 28.1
